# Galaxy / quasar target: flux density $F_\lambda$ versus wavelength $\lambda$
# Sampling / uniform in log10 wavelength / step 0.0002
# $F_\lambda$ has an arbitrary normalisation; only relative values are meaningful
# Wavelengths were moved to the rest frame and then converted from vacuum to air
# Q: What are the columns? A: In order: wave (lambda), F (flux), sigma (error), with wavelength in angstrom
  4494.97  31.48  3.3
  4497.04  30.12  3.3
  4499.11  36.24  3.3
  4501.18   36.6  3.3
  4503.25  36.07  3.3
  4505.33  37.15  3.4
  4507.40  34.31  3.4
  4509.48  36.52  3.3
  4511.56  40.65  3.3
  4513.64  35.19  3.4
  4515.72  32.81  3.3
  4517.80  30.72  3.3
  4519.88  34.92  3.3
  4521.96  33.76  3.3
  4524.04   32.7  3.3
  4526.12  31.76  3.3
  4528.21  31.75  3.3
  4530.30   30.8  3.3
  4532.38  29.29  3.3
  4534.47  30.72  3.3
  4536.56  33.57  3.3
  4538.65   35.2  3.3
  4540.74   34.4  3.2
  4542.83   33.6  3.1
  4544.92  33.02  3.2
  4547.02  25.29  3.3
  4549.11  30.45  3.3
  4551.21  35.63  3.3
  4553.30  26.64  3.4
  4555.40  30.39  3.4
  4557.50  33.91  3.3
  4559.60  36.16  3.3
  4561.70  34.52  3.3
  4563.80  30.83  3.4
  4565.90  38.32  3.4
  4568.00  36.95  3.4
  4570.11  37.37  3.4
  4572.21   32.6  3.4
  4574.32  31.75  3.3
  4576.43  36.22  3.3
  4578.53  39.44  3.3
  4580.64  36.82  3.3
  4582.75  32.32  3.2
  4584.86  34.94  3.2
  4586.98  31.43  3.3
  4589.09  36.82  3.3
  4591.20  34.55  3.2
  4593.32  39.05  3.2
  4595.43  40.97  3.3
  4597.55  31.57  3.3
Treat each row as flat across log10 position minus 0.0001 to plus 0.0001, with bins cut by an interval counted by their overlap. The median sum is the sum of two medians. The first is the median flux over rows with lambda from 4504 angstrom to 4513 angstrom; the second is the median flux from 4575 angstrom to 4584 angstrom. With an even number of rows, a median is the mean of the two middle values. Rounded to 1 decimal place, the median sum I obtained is 73.4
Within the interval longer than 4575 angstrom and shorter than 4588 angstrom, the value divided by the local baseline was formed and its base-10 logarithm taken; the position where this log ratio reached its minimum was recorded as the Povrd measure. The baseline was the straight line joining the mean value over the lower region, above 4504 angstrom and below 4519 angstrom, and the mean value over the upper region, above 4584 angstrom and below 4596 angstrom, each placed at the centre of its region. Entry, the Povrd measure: 4586.98 angstrom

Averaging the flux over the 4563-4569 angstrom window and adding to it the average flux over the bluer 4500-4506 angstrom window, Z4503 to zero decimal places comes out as 72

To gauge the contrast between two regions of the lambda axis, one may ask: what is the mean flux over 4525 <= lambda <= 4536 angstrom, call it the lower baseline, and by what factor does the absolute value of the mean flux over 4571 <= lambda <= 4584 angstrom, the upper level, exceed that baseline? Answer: 1.13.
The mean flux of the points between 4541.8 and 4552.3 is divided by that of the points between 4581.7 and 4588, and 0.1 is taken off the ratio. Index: 0.86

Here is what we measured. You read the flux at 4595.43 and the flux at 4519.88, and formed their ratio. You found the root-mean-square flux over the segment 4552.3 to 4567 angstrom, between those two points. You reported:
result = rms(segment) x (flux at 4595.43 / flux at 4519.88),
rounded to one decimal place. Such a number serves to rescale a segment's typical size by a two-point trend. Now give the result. 38.9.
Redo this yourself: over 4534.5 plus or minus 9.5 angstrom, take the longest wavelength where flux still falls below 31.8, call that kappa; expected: 4534.47 angstrom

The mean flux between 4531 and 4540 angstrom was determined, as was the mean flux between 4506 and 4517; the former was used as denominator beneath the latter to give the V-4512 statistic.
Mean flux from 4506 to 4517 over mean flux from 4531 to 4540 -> 1.11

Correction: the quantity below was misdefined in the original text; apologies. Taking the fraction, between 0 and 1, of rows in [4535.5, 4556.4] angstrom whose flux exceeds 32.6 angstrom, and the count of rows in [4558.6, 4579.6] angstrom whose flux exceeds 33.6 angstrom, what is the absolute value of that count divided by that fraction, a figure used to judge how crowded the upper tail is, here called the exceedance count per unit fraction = 12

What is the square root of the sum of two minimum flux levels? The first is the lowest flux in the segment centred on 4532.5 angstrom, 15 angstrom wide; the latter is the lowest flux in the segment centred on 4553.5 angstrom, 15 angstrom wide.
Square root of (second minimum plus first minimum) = 7.4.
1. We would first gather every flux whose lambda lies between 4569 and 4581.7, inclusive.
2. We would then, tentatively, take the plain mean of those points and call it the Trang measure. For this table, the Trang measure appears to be 36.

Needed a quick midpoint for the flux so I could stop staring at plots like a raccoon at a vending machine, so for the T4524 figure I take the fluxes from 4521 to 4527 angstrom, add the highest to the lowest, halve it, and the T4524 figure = 32.8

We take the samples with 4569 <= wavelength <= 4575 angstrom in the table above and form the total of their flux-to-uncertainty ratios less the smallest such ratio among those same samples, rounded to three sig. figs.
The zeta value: 20.6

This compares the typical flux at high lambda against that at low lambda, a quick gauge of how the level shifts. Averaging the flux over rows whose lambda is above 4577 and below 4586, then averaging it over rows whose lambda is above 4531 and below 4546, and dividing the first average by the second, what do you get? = 1.09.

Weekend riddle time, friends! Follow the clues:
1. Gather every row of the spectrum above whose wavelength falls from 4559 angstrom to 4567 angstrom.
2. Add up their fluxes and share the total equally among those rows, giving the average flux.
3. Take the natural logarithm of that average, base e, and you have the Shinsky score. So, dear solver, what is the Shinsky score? 3.55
